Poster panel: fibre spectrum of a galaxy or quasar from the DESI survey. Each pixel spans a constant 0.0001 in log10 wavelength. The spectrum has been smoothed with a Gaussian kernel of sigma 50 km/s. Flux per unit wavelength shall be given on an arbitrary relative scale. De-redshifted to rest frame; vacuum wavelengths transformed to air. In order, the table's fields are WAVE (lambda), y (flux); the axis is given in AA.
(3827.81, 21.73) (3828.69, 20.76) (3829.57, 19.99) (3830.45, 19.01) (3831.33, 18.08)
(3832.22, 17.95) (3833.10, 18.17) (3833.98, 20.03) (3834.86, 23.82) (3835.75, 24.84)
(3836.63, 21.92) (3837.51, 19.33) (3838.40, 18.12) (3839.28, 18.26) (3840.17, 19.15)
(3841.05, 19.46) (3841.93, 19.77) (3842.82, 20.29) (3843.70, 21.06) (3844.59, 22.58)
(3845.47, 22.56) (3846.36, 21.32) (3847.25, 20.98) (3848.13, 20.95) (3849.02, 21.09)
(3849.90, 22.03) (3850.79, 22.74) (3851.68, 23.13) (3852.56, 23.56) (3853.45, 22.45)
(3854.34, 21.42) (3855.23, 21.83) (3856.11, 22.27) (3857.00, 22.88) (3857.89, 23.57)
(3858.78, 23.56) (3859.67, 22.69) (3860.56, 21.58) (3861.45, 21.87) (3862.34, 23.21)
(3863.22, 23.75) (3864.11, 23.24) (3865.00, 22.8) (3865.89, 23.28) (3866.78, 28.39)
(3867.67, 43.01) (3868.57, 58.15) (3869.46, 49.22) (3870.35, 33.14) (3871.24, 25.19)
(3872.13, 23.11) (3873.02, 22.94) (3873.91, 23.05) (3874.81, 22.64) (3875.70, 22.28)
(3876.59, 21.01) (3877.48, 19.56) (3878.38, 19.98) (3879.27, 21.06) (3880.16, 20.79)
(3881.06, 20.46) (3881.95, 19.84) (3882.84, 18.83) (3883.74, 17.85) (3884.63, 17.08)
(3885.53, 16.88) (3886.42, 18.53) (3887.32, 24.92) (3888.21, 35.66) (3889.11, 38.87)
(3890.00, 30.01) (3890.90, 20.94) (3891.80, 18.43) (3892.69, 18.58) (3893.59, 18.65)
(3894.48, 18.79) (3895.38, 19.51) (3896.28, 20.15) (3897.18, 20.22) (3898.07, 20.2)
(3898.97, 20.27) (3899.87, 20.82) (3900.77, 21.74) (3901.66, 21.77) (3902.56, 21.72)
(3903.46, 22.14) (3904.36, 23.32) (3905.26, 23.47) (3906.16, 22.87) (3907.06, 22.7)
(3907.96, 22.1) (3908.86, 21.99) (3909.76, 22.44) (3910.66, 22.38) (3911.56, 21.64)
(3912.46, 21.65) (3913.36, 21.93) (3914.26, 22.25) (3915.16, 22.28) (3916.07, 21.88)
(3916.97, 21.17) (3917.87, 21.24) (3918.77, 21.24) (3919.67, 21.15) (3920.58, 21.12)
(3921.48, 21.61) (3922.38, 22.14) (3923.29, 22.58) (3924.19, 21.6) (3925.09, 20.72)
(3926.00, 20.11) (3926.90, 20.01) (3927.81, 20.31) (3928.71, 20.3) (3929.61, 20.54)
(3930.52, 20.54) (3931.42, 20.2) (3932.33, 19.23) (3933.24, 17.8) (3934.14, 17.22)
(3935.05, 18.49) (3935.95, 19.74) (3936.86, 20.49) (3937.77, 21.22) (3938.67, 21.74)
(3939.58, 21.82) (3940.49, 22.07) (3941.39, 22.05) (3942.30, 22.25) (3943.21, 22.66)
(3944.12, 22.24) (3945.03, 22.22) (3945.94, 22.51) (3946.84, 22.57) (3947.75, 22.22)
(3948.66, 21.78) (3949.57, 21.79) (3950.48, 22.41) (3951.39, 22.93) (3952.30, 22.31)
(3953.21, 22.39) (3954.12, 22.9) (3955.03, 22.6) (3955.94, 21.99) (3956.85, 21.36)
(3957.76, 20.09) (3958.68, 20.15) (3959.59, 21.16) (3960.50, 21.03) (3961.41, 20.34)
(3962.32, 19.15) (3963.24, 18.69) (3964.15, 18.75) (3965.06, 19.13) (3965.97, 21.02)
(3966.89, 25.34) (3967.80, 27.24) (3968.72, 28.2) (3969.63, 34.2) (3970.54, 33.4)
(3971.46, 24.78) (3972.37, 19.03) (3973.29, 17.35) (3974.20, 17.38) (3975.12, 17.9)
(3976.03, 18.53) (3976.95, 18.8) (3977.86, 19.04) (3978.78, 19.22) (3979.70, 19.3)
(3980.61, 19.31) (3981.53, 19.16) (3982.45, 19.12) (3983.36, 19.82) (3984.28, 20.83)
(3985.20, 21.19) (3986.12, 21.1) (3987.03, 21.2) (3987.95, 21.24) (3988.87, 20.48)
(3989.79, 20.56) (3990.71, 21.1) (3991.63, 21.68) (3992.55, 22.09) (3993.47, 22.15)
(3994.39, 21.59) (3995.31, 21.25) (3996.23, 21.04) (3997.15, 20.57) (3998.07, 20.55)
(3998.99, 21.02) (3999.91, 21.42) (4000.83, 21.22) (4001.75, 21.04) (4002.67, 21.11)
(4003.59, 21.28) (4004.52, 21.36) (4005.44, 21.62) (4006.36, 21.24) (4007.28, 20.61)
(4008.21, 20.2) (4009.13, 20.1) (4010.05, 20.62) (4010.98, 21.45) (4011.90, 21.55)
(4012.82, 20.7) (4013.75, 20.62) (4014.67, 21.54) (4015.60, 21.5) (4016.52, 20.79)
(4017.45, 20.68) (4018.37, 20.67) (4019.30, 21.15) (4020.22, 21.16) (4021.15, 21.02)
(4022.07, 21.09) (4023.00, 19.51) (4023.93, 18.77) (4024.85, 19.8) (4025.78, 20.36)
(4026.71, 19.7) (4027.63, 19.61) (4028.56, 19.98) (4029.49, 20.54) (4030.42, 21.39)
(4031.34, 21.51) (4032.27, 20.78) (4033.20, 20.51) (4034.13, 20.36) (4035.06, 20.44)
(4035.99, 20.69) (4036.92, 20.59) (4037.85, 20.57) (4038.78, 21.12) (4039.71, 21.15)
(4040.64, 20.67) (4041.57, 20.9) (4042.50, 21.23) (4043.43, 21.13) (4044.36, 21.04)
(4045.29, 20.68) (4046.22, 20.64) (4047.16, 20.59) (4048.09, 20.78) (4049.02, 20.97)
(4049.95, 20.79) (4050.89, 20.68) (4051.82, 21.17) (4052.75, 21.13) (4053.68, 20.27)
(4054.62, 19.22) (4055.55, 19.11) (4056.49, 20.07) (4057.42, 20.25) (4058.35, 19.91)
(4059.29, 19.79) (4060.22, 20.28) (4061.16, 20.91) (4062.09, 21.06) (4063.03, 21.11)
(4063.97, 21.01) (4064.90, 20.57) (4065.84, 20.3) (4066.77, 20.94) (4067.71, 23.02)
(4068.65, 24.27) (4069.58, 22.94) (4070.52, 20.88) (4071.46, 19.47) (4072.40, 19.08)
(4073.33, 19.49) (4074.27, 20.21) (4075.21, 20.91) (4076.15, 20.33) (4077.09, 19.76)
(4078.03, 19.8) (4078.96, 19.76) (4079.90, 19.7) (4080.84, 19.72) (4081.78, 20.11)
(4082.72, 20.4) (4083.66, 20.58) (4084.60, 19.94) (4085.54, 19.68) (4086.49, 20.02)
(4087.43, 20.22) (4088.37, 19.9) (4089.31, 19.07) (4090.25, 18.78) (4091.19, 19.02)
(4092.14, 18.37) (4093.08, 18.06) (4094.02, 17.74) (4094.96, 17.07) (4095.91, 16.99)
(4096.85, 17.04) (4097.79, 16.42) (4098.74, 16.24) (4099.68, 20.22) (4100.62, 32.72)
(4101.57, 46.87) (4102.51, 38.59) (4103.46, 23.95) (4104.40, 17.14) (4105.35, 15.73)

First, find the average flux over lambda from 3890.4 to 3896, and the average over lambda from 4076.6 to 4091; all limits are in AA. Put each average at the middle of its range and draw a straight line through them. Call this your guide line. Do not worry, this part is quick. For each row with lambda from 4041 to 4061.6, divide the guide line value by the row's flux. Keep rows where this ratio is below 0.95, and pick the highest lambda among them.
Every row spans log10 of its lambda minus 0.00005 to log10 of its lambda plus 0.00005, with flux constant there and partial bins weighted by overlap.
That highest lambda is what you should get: 4061.16 AA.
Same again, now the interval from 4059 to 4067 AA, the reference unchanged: 4066.77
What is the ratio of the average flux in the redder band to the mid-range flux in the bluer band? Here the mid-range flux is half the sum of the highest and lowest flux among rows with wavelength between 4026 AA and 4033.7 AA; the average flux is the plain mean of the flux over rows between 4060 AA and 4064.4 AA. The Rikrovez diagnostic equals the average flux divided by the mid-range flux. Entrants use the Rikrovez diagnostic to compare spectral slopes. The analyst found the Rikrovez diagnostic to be 1.015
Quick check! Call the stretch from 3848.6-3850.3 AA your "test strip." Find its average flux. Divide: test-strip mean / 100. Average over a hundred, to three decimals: 0.216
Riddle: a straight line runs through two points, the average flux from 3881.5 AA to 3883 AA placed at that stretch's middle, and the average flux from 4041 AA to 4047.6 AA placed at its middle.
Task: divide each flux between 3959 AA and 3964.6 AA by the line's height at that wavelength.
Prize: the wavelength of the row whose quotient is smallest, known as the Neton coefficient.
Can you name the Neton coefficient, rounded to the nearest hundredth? 3963.24 AA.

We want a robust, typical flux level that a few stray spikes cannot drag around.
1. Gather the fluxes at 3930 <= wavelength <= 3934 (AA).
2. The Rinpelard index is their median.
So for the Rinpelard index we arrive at 19.7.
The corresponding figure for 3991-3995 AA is 21.9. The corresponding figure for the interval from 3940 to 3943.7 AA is 22.2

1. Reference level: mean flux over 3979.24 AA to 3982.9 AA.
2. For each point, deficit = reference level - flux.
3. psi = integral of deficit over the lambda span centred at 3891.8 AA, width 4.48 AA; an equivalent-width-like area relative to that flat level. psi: -9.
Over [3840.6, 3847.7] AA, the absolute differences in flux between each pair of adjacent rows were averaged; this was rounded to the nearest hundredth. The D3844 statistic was 0.67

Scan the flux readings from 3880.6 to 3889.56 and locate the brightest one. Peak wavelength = 3889.11 AA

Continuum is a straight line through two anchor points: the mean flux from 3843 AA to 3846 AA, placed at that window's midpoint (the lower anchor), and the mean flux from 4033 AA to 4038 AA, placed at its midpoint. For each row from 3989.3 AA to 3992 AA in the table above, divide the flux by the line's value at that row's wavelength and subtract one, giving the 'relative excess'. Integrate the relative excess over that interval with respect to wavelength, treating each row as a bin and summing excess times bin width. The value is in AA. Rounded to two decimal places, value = 0.03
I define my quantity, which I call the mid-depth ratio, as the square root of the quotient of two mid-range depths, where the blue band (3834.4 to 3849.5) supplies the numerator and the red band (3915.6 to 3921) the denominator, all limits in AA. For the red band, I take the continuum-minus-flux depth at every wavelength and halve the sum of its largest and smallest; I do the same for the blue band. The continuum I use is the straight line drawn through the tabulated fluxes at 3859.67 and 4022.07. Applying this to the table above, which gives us 1.5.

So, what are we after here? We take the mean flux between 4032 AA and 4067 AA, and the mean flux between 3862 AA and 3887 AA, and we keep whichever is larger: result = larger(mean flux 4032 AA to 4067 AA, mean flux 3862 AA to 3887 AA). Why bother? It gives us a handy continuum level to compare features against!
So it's 25.0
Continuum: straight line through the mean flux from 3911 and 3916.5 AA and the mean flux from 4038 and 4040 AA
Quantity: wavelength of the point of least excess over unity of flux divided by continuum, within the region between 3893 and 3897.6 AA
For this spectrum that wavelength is 3893.59 AA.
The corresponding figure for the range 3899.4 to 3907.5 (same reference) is 3899.87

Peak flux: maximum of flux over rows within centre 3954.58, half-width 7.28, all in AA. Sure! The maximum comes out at 22.93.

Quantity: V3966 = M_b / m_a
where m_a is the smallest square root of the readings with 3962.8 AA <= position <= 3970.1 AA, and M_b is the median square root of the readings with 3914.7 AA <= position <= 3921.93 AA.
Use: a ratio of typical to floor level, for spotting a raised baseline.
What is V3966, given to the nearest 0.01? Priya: 1.07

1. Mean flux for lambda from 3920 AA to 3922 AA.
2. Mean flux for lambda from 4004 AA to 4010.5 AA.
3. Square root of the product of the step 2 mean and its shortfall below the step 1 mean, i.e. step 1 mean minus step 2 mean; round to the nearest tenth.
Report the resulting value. 3.4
